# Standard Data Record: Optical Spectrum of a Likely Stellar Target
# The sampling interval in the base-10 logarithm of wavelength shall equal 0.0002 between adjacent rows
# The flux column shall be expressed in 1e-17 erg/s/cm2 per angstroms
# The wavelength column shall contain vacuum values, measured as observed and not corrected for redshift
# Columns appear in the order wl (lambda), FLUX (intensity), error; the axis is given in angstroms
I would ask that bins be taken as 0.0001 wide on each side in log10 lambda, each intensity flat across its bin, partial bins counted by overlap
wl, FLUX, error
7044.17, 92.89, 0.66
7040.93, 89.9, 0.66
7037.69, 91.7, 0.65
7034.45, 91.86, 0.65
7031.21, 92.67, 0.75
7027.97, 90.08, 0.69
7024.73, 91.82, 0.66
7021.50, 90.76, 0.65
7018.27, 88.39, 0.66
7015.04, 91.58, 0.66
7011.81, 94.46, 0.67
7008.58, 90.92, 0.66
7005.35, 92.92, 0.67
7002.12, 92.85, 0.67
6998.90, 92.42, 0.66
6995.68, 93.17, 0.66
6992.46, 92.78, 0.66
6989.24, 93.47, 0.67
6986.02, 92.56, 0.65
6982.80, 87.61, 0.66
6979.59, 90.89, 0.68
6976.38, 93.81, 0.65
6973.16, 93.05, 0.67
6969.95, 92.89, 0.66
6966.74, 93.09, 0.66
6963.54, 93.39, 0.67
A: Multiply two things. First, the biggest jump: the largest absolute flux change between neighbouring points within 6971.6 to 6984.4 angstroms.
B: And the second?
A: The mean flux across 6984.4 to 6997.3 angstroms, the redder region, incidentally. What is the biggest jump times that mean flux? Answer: 305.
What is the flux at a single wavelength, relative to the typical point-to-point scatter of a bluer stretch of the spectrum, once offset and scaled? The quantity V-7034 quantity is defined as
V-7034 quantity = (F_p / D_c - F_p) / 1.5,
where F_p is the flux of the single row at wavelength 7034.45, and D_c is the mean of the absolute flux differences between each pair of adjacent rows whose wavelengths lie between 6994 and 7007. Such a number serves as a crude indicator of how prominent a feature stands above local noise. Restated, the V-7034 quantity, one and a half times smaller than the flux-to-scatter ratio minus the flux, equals 86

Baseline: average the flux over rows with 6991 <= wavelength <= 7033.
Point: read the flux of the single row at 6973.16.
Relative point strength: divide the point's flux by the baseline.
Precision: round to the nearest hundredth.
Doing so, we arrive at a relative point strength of 1.01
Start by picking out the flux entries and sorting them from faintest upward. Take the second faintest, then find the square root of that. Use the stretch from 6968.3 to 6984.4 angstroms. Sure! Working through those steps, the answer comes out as 9.53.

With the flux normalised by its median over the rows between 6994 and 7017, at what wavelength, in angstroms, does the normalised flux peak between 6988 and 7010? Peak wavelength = 6989.24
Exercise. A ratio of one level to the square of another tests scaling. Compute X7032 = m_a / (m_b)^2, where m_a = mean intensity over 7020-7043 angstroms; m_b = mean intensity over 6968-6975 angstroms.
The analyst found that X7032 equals 0.0106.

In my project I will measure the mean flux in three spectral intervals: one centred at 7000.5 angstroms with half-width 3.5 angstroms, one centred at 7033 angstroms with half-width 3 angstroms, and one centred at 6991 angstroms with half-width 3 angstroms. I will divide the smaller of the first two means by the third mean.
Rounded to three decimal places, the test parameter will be 0.991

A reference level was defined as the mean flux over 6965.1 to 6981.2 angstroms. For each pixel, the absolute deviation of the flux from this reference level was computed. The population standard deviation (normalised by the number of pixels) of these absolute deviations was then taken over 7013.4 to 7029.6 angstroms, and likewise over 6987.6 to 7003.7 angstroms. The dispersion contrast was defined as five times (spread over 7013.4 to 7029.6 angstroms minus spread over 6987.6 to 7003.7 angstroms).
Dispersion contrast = 5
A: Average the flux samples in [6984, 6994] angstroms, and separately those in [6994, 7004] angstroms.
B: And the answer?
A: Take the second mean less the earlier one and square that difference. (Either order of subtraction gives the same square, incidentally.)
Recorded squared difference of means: 0.0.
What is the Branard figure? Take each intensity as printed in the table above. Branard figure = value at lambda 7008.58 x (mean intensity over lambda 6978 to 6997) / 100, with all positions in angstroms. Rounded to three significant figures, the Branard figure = 83.4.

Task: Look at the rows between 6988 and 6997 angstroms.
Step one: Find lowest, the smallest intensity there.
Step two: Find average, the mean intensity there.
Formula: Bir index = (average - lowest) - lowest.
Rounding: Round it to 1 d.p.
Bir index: -92.4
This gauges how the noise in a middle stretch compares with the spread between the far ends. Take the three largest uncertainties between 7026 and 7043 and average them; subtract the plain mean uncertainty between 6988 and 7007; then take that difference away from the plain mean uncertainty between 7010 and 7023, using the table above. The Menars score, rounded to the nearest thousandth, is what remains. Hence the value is 0.625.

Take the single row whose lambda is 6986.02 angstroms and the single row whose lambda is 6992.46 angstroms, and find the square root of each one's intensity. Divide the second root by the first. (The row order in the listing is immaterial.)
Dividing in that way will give 1.00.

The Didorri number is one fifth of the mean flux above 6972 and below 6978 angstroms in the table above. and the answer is 18.7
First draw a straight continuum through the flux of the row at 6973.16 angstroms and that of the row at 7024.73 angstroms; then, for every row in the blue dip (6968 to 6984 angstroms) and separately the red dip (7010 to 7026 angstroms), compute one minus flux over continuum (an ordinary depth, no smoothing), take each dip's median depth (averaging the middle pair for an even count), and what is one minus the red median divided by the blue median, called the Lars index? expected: -1.0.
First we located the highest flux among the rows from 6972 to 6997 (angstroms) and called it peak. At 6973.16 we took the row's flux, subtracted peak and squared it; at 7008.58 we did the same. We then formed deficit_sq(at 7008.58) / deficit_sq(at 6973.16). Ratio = 14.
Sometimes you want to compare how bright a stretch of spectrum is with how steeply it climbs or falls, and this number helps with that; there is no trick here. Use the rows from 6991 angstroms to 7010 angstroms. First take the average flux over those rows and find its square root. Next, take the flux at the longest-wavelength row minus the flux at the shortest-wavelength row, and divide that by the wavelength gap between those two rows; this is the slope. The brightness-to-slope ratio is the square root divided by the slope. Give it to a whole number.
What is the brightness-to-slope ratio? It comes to -83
